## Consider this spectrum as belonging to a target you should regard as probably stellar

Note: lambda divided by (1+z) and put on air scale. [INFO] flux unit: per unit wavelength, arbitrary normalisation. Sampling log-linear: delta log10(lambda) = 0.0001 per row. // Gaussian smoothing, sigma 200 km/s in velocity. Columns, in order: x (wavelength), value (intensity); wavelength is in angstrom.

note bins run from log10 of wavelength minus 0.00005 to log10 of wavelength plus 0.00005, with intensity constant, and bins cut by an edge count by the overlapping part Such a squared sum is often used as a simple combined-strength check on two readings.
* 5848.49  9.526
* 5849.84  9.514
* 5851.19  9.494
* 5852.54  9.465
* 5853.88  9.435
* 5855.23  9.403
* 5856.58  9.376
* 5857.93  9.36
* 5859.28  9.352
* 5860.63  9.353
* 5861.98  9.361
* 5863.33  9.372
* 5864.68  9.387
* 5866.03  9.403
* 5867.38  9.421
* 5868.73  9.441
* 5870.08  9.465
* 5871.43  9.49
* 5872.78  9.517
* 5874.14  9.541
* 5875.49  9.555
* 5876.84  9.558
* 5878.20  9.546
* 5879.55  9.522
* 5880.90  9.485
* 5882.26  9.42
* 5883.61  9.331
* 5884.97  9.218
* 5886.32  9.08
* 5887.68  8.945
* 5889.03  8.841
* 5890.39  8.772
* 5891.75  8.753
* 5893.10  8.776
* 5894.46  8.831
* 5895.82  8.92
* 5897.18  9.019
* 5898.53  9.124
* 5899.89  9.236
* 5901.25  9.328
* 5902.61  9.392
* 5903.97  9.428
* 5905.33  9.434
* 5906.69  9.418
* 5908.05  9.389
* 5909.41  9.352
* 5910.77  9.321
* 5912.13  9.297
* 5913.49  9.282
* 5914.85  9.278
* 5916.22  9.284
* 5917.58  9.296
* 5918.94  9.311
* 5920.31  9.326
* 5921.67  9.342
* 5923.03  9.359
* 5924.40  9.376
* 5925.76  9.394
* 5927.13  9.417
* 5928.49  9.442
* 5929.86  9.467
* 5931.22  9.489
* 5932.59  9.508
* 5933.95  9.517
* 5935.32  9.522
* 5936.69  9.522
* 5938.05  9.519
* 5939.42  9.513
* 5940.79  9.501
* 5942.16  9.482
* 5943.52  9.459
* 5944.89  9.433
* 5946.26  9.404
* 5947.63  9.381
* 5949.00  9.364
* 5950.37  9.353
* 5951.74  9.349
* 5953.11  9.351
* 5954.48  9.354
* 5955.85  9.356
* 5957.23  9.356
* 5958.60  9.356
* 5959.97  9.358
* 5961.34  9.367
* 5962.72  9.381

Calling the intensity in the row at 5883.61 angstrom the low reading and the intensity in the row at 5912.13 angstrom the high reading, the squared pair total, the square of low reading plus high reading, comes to 347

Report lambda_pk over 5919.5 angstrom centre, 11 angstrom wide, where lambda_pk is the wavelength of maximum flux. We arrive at 5924.40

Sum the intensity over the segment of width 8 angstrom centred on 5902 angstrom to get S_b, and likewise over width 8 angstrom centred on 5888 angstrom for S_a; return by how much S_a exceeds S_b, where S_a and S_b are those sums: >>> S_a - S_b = -2.3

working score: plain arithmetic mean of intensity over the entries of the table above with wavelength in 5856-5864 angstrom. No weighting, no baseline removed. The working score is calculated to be 9.36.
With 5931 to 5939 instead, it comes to 9.51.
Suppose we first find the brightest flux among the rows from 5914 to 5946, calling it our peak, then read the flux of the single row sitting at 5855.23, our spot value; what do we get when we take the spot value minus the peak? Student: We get -0.12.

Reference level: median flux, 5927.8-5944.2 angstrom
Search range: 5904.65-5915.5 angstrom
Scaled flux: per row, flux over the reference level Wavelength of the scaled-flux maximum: 5905.33 angstrom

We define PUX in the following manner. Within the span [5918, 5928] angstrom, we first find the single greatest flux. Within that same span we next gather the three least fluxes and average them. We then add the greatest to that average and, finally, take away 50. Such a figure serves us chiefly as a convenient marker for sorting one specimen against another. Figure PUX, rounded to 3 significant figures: -31.3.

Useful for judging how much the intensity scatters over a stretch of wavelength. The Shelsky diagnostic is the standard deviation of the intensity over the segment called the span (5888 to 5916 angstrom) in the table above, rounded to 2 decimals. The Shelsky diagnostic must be 0.25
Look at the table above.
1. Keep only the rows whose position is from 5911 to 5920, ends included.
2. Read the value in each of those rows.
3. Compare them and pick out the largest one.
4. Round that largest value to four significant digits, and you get 9.311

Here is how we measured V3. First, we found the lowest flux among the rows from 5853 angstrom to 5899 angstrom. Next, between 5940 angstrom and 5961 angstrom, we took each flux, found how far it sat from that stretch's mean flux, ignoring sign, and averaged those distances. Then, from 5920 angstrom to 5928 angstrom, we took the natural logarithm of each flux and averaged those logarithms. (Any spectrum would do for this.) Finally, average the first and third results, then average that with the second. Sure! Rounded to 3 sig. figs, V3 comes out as 2.77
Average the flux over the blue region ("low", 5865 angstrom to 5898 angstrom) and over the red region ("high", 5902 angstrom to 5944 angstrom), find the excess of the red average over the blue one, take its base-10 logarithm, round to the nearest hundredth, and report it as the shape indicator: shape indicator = -0.79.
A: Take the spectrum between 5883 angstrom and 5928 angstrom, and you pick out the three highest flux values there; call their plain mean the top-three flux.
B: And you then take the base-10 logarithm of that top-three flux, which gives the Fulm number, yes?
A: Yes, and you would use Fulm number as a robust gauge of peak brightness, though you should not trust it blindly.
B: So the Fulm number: 0.974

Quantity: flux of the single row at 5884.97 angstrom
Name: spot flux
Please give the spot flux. 9.218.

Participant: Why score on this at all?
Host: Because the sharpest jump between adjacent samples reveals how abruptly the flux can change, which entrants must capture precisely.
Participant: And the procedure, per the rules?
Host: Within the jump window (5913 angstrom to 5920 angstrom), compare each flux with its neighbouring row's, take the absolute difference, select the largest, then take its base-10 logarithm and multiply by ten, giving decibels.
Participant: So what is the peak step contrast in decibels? -18.2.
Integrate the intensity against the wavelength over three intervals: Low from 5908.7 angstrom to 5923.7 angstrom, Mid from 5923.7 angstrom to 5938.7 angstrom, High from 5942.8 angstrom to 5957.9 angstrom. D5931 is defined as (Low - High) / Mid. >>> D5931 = -0.013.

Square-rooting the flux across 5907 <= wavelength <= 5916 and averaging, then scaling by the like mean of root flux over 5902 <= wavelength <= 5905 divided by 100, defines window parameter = 0.0936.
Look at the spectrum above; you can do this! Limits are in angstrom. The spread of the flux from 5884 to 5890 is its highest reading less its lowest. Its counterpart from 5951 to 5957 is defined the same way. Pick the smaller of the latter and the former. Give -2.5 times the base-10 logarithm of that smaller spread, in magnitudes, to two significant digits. 5.4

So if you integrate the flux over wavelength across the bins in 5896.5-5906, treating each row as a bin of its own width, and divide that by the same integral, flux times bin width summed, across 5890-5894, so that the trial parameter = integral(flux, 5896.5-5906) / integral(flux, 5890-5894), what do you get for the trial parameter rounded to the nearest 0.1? 2.5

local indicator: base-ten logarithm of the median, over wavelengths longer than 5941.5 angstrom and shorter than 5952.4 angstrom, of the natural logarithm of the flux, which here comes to 0.350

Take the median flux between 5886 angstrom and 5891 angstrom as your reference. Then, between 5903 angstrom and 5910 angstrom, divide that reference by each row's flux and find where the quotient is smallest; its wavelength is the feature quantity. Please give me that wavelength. 5905.33 angstrom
